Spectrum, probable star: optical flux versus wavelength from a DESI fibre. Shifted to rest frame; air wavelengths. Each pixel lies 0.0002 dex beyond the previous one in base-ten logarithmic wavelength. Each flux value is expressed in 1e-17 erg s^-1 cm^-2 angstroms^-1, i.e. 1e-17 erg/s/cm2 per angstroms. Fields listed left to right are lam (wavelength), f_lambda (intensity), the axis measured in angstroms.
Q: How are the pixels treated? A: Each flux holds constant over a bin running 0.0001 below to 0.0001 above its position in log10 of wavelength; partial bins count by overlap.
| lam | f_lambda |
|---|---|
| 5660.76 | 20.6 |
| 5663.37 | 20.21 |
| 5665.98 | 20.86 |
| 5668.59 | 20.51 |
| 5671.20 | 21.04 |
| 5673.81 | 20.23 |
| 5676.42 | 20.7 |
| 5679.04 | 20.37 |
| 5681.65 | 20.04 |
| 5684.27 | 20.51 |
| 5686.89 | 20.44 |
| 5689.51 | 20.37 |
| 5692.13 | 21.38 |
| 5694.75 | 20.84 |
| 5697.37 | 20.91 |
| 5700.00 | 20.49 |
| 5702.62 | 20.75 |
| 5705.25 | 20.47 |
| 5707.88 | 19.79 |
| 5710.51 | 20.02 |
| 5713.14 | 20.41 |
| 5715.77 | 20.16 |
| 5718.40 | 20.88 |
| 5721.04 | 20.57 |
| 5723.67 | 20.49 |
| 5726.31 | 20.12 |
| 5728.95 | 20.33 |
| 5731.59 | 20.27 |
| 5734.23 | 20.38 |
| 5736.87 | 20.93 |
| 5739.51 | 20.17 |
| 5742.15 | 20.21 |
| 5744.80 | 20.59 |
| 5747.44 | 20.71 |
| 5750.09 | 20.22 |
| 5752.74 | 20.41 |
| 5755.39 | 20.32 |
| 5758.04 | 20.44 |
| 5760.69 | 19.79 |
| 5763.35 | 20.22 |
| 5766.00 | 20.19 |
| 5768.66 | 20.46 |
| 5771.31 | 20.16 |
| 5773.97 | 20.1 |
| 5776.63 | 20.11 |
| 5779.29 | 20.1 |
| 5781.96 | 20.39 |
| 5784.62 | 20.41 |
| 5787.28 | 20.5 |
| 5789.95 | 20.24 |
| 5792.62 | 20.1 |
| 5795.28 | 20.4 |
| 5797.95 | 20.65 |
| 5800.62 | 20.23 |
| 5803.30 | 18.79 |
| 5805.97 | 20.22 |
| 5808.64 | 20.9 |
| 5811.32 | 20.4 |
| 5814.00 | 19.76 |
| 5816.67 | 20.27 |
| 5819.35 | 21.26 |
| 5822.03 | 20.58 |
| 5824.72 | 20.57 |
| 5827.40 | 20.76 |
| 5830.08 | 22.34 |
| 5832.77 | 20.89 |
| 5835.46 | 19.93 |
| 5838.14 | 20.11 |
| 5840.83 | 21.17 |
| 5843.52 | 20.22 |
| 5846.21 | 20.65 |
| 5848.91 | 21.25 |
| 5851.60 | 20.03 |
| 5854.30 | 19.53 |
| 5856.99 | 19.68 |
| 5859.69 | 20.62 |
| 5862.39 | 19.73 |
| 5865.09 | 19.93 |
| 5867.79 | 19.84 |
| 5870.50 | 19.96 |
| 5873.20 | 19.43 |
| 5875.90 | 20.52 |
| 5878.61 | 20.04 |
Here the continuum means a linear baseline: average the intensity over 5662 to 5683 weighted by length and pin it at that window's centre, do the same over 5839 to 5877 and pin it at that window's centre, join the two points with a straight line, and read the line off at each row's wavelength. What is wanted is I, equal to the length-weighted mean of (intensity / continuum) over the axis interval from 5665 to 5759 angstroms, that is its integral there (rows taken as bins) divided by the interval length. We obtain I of 1.00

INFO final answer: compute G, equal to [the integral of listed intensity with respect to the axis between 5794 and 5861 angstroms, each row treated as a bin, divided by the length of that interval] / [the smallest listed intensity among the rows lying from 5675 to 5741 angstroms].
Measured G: 1.03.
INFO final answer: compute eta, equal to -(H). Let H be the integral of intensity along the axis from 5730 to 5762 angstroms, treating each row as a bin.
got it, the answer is -652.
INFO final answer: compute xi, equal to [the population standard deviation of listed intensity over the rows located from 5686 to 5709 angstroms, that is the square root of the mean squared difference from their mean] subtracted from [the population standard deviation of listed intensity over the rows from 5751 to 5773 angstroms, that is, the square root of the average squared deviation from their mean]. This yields -0.2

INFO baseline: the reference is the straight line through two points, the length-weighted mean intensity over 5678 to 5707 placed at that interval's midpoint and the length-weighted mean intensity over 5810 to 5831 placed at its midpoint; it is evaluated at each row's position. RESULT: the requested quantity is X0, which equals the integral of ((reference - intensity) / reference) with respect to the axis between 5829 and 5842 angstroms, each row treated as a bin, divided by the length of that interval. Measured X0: -0.006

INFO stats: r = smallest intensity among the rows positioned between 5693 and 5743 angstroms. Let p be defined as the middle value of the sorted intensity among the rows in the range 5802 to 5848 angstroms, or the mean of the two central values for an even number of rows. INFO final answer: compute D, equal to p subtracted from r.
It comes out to -0.8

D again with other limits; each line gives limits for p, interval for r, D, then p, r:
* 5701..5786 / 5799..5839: -1.5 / 20.3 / 18.79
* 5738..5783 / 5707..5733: -0.4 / 20.2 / 19.79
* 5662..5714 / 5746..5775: -0.7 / 20.5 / 19.79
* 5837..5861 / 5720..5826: -1.4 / 20.2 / 18.79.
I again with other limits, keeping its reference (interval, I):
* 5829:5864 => 1.01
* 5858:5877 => 0.99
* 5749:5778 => 0.99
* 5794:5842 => 1.01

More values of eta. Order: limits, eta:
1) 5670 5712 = -862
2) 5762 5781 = -384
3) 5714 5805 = -1847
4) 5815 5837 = -458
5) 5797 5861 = -1309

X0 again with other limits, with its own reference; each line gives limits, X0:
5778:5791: 0.017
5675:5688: 0.008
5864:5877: 0.040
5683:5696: -0.006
